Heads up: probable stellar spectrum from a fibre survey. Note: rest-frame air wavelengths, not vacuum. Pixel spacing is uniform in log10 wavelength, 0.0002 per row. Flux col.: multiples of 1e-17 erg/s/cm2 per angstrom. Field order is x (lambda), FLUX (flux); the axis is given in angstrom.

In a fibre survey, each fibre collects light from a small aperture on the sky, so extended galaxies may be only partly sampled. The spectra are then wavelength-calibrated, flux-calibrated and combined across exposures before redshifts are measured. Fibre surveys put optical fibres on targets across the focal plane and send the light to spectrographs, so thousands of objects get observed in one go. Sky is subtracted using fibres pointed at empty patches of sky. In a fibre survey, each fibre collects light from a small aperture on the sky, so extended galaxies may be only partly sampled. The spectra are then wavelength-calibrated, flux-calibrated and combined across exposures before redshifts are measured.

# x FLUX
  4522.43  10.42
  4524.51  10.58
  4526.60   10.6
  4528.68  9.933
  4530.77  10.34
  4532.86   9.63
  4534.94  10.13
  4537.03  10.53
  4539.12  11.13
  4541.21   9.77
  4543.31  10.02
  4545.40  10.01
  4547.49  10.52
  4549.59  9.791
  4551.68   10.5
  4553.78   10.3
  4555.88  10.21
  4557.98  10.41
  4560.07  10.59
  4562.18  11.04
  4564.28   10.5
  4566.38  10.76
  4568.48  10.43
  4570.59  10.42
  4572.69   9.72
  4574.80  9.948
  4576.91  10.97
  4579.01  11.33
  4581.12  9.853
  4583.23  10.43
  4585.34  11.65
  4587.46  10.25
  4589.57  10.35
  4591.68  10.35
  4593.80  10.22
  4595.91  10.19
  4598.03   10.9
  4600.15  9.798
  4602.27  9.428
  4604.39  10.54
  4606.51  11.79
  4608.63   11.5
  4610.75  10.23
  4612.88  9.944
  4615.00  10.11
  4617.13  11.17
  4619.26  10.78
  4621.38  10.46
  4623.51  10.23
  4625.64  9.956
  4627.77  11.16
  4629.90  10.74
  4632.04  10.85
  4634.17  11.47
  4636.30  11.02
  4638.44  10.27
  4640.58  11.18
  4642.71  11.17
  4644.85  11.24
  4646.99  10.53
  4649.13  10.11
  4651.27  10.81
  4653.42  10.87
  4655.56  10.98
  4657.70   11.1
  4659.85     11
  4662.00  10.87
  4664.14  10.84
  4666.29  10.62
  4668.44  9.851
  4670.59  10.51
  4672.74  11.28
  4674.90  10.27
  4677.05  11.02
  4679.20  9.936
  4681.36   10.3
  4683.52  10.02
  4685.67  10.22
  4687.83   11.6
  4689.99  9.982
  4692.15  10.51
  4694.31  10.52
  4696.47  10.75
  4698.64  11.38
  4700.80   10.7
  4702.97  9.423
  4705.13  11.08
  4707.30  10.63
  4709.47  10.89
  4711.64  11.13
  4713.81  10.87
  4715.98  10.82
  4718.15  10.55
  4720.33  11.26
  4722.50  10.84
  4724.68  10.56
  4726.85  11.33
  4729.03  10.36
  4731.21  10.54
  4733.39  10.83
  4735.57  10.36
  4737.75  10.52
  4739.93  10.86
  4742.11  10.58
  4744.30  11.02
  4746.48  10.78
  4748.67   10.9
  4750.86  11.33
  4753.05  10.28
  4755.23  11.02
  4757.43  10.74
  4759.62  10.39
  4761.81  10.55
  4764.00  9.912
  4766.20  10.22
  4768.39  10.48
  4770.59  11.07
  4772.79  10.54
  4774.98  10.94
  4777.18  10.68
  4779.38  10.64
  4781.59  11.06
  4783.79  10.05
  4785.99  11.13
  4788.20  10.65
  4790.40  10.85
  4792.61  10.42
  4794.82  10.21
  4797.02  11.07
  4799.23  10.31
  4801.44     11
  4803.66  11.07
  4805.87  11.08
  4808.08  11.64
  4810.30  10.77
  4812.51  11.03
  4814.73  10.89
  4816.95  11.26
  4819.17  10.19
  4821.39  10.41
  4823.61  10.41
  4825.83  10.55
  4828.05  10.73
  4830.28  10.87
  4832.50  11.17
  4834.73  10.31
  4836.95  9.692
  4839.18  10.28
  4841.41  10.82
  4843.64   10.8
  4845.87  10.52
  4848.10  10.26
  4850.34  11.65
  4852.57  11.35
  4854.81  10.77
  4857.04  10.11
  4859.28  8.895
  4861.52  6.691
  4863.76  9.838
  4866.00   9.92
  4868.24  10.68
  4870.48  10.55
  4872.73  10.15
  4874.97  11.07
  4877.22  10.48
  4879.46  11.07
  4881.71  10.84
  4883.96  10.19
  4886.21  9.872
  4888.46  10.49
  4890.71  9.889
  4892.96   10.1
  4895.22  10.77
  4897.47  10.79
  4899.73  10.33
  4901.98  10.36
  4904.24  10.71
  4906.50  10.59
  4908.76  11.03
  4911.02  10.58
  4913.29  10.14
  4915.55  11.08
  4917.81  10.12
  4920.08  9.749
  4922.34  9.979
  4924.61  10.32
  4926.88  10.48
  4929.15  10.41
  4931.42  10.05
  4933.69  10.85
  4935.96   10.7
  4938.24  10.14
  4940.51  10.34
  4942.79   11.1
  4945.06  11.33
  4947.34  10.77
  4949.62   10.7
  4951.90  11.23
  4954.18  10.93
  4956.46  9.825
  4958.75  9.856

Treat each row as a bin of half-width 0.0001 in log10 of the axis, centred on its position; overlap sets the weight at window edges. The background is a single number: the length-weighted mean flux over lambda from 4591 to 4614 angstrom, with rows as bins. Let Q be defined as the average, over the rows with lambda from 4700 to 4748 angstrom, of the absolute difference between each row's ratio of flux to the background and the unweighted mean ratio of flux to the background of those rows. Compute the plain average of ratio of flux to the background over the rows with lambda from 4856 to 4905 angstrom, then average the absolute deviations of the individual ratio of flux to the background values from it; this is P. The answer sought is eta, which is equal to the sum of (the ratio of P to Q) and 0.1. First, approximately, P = 0.053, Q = 0.0263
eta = 2.1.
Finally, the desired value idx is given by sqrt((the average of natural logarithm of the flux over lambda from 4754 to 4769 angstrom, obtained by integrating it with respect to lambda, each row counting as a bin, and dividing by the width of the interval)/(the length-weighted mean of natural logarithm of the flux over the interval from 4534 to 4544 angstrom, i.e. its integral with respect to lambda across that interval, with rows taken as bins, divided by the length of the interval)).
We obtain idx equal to 1.00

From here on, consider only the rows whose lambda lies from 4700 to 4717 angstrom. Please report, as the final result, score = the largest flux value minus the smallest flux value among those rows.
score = 1.7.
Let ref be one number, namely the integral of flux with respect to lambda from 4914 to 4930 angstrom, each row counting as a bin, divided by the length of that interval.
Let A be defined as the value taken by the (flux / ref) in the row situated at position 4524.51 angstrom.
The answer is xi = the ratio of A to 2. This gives 0.514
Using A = 1.03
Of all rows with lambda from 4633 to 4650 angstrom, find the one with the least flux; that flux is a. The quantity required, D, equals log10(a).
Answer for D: 1.005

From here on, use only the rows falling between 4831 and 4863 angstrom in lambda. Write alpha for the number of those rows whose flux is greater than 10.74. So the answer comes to 6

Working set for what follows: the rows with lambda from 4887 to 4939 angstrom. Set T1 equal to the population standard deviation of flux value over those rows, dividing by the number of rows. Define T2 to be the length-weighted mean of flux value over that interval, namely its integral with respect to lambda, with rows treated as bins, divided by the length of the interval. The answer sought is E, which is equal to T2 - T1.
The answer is 10.1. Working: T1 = 0.36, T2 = 10.4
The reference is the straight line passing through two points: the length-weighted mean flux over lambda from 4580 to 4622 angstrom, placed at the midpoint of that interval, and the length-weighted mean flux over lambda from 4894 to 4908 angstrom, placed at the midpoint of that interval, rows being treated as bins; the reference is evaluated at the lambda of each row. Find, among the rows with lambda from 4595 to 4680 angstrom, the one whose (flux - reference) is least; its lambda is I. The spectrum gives 4602.27 angstrom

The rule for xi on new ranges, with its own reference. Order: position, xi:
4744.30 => 0.535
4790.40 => 0.527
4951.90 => 0.545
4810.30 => 0.523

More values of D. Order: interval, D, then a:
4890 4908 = 0.995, 9.889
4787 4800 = 1.009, 10.21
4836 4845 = 0.986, 9.692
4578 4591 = 0.994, 9.853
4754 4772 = 0.996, 9.912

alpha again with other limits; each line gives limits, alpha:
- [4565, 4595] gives 4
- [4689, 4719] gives 7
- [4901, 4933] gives 2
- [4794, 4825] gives 9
